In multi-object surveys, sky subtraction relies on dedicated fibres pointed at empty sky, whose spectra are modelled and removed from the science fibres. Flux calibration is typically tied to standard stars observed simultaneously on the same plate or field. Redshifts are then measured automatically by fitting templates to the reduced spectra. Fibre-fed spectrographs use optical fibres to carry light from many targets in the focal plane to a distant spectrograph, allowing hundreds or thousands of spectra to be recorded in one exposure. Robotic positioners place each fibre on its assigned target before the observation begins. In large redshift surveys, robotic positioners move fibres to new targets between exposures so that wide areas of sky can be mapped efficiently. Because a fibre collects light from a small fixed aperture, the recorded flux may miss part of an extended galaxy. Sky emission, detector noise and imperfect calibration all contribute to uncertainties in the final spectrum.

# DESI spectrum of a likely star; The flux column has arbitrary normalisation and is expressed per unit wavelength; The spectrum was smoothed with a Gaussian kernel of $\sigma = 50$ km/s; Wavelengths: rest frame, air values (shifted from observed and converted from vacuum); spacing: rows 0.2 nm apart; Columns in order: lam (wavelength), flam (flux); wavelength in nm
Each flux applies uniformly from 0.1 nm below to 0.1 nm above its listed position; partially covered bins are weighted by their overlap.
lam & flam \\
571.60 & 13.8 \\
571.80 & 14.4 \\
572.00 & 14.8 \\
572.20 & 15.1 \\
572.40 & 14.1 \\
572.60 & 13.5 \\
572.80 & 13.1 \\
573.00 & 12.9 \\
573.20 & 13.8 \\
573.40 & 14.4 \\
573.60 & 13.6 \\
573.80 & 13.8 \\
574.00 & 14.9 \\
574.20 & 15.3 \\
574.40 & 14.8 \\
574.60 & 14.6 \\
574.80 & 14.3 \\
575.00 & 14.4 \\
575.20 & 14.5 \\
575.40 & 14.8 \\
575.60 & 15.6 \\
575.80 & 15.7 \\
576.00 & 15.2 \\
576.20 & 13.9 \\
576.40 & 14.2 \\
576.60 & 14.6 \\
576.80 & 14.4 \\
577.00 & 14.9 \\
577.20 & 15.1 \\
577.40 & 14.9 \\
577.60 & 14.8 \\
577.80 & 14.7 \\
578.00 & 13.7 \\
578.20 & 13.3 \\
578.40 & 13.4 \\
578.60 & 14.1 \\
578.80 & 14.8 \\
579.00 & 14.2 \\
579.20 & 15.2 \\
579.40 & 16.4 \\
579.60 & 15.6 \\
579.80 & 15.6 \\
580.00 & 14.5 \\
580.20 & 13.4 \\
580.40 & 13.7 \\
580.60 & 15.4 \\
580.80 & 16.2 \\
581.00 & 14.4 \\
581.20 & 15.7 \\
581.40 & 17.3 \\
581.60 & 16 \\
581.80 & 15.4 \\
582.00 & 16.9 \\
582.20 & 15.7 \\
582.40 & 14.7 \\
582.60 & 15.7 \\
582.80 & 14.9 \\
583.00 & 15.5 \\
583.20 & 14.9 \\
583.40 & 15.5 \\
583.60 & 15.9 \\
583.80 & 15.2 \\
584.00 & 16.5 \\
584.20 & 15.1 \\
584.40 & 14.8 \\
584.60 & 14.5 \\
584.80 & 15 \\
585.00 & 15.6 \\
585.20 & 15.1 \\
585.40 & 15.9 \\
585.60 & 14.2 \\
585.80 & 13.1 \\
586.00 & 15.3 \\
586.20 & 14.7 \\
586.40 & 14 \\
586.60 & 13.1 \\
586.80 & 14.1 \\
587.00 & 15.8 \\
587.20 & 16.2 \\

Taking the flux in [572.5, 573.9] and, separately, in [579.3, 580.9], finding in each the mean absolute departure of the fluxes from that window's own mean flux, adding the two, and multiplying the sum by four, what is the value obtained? 5.14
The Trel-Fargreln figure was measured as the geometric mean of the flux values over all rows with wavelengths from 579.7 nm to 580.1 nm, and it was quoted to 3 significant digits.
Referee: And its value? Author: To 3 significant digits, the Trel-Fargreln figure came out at 15.0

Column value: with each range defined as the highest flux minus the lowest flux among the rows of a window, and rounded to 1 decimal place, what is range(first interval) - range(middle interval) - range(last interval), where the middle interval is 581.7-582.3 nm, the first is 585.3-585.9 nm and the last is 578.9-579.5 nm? -0.9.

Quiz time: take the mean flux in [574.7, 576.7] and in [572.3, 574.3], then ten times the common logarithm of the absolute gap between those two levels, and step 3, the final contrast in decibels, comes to -1.1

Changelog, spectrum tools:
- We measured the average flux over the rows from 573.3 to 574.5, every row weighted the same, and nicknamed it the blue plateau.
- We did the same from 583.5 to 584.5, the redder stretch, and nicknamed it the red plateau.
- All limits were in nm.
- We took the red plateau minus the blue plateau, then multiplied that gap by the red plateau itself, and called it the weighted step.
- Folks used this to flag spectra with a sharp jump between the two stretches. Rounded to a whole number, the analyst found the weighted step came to 16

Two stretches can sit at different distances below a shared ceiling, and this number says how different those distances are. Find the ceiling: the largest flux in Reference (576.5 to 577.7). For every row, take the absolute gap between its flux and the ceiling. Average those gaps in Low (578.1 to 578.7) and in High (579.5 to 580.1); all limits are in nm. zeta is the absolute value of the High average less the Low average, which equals 1.0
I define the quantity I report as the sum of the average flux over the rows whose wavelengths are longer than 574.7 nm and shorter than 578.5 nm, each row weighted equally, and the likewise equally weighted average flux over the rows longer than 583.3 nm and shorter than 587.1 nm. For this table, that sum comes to 29.5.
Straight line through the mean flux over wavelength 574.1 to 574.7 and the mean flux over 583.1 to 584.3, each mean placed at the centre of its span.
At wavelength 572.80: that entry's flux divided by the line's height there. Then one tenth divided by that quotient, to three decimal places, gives 0.113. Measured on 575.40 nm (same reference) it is 0.101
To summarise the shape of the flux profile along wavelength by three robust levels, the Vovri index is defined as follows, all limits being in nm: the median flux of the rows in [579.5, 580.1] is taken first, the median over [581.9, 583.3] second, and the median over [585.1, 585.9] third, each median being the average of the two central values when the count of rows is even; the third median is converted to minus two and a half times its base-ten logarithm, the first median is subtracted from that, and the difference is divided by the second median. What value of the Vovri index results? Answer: -1.194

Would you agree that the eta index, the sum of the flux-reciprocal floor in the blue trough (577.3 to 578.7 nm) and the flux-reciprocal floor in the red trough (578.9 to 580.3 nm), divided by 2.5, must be 0.0512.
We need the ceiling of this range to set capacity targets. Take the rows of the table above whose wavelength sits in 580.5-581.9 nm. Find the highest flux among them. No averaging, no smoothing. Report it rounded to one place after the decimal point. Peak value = 17.3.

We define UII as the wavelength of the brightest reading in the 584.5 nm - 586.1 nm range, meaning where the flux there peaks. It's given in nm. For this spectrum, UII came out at 585.40 nm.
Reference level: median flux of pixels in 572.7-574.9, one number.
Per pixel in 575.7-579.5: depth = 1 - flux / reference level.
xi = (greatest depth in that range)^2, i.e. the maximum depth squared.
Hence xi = 0.0049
